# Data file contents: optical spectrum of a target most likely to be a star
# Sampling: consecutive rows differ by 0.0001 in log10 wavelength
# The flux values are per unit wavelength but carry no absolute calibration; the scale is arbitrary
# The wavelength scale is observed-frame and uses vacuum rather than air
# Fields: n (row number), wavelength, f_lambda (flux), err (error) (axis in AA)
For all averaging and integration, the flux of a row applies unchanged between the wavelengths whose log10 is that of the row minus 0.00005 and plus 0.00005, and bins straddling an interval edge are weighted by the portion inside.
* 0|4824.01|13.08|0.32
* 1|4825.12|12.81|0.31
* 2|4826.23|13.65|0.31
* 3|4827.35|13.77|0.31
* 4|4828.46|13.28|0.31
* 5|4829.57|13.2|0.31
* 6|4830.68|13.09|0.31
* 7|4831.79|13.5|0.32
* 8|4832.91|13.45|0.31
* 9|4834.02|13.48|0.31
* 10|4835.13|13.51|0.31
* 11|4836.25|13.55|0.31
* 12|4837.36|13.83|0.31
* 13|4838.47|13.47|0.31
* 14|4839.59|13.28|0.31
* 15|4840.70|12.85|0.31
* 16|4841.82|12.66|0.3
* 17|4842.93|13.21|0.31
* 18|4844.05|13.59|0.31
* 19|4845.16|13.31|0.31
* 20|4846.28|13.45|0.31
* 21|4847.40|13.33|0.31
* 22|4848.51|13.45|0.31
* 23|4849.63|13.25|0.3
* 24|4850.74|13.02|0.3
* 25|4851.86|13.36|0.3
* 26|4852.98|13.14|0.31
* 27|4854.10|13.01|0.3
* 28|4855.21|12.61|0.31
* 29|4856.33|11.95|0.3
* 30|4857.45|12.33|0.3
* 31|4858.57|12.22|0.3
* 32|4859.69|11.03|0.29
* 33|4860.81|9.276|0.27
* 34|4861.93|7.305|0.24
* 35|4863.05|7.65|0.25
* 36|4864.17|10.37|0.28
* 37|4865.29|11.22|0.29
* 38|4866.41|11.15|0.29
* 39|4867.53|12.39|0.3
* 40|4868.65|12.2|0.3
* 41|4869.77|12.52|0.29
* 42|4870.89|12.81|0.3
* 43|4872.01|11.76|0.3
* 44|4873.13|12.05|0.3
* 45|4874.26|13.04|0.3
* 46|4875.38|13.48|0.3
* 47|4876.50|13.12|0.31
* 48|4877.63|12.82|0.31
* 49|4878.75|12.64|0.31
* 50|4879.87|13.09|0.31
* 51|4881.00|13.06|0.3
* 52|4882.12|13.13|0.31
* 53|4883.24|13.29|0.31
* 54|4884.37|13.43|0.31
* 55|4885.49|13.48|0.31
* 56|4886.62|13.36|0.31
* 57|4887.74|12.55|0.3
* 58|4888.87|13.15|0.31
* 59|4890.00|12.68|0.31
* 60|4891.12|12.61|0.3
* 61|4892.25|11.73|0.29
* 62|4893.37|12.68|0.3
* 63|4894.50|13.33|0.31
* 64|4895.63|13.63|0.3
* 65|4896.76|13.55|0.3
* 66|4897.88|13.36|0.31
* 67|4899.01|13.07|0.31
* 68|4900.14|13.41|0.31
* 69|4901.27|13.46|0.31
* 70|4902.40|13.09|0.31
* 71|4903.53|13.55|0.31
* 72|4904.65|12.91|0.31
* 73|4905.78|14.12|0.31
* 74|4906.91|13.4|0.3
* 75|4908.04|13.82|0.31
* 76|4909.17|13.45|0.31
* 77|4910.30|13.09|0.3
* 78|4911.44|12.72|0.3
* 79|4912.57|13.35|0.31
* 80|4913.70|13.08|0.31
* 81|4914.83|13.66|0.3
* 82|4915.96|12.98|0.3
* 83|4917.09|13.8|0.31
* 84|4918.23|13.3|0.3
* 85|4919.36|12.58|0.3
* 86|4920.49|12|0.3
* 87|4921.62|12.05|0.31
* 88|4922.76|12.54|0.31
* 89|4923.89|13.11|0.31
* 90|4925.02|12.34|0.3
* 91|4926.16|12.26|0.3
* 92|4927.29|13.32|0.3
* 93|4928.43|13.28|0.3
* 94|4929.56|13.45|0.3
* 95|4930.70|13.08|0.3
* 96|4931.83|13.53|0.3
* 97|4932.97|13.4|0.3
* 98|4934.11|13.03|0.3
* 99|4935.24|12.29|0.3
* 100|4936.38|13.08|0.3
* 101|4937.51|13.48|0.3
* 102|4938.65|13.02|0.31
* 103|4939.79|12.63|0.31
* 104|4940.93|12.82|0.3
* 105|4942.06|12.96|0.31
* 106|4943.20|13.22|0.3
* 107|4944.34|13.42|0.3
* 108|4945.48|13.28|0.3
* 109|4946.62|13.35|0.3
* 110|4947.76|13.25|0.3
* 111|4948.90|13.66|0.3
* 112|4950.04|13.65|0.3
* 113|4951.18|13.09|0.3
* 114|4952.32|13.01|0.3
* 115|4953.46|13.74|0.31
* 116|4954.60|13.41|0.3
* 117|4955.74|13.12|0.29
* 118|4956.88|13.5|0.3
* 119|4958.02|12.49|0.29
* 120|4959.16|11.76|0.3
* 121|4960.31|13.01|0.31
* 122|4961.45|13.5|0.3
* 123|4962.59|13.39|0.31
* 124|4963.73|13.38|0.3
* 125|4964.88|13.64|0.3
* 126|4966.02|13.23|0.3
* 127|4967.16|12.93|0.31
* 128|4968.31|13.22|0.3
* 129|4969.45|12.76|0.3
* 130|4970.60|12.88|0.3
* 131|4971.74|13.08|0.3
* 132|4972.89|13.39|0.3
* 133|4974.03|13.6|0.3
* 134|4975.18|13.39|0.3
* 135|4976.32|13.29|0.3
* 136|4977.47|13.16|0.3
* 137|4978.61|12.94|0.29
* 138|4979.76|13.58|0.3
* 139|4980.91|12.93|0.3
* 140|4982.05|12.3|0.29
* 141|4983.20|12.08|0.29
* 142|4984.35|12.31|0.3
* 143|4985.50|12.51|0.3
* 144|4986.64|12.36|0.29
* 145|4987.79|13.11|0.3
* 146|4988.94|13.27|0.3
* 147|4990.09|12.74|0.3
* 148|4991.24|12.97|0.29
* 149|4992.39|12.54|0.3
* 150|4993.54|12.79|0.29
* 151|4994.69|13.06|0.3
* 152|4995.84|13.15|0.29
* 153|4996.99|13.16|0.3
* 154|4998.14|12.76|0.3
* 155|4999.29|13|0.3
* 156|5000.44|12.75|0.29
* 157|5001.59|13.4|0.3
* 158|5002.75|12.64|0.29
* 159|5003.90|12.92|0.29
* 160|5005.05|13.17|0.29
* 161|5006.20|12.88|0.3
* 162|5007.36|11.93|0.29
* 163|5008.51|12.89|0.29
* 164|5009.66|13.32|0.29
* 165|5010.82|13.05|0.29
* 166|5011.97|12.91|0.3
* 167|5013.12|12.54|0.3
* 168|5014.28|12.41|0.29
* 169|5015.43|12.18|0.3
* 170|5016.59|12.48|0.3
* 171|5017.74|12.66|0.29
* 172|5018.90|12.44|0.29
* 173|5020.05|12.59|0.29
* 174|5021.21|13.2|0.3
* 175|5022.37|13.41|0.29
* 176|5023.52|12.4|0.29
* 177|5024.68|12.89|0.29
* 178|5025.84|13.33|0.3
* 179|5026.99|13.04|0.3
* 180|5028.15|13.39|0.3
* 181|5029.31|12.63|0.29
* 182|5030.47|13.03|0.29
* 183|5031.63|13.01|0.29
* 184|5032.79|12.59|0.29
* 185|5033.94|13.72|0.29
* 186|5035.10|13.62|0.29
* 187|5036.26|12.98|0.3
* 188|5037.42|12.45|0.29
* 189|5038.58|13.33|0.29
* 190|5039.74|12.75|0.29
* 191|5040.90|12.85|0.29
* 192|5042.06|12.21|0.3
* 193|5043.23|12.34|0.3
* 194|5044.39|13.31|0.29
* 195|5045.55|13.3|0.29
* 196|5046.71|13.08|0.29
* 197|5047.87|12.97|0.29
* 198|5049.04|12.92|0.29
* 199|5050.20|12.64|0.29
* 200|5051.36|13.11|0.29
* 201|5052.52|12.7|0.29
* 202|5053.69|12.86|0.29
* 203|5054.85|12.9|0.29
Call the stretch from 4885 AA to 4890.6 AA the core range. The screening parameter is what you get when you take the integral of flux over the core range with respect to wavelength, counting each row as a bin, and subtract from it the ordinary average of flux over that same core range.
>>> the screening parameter 60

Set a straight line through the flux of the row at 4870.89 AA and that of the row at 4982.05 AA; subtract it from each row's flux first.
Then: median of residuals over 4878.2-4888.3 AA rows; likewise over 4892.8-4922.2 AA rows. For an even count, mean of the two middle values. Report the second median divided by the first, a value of 1.86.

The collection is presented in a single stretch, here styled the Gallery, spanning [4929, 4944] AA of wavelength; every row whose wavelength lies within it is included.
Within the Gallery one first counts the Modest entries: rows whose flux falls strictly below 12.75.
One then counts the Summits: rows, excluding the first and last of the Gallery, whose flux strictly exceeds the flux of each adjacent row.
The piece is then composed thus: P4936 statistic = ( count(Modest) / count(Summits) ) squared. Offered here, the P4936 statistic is 1.0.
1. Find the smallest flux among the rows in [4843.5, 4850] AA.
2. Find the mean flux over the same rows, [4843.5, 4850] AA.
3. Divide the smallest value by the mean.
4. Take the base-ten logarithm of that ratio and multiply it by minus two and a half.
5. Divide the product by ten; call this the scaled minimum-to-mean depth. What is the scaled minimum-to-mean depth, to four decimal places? 0.0012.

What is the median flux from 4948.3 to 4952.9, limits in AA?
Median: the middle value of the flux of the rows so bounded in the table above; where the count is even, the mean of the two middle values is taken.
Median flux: 13.4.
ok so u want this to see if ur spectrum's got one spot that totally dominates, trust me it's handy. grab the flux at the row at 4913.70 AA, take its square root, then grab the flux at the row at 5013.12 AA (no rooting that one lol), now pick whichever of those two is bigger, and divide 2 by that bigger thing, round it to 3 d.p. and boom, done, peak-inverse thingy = 0.159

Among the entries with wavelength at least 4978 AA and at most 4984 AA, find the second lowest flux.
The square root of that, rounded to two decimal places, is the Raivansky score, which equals 3.51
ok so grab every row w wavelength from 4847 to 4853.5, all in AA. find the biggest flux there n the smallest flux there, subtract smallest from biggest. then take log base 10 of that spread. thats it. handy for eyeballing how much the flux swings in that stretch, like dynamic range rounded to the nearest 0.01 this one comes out -0.37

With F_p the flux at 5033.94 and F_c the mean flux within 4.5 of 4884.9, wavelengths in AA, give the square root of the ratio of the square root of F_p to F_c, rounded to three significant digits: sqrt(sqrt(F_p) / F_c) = 0.530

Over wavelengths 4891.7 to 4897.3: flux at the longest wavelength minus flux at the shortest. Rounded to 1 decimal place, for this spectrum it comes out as 1.8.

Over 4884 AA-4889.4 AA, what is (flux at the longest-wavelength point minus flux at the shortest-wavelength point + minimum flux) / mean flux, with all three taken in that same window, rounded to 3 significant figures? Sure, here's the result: 0.930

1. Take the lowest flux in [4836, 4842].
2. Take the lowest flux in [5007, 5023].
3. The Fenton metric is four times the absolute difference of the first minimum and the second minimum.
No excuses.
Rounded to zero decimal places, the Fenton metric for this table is 3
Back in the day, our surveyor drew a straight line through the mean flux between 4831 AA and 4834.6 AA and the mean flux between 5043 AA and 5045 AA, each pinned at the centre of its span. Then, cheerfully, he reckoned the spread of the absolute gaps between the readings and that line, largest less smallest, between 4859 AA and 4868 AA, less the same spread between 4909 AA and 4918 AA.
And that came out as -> 4.6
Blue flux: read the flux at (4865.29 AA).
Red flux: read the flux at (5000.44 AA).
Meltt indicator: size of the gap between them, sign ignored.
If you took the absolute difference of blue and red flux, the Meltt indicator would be 1.53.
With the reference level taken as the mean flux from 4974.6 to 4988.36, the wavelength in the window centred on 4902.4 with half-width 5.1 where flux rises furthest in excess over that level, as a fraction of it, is 4905.78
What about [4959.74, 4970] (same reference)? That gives 4964.88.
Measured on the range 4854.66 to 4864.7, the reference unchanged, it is 4855.21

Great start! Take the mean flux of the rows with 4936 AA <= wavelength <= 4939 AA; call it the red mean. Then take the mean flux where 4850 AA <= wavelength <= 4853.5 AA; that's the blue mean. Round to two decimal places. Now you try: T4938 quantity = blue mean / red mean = 1.00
